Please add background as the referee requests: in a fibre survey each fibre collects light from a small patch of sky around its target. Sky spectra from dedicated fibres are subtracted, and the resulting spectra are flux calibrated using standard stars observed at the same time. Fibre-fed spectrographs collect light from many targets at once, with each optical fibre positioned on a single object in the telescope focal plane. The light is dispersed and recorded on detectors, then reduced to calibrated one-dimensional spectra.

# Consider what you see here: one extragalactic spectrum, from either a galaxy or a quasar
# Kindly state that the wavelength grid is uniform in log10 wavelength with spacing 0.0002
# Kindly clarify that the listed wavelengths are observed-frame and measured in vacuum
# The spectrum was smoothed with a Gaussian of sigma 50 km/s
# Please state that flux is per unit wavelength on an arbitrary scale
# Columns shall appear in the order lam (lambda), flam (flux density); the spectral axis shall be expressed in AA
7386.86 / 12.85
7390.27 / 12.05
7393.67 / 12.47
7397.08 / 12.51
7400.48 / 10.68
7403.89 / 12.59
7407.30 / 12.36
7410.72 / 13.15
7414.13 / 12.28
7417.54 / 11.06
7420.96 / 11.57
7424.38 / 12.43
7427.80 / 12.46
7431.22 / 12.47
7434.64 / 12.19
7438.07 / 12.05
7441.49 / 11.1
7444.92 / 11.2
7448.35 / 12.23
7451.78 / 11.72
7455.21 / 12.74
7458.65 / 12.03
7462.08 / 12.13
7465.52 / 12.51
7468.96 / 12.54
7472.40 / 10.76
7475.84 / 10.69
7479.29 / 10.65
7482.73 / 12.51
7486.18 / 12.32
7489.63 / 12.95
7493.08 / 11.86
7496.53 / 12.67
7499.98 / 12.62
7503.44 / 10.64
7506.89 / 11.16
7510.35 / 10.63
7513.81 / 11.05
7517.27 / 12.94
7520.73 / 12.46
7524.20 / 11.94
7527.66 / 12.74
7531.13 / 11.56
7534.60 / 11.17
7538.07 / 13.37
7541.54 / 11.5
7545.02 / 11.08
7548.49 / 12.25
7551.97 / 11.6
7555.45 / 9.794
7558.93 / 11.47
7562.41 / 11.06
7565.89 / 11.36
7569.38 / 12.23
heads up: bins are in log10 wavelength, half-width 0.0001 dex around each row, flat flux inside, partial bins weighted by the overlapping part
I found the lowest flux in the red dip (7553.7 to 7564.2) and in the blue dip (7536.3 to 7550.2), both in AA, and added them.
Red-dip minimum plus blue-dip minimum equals 20.9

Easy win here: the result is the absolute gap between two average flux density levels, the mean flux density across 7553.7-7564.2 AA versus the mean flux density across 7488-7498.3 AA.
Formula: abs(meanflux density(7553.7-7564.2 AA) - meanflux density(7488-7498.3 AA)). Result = 1.7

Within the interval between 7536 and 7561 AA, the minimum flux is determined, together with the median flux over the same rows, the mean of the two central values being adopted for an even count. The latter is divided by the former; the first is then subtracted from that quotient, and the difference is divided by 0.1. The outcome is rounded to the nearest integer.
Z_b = -86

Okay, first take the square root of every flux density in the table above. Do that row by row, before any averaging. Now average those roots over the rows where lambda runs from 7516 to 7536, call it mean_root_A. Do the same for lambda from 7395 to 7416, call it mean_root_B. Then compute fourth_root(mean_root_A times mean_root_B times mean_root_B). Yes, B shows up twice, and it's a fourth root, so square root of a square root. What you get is 2.56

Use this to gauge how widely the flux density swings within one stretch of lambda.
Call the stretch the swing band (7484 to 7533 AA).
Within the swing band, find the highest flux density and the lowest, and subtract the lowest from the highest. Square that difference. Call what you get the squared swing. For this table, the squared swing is 5.4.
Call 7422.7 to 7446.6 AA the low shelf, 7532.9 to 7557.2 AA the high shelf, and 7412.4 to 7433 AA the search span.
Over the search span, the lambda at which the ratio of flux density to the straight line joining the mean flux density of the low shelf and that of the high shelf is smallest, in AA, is 7417.54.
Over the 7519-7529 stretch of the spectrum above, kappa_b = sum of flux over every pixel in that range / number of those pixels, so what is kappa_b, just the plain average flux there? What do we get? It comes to 12.4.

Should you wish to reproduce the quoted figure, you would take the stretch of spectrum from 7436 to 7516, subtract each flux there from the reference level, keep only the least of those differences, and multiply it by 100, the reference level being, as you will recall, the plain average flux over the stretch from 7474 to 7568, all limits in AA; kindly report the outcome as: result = -124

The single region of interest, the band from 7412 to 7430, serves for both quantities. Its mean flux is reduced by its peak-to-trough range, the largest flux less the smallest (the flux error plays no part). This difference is 10.6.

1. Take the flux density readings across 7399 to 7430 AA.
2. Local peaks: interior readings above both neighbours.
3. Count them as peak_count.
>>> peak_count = 2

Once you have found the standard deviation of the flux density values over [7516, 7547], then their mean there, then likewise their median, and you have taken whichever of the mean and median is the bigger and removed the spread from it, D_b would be 11.3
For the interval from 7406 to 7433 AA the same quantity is 11.8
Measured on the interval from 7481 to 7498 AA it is 12.1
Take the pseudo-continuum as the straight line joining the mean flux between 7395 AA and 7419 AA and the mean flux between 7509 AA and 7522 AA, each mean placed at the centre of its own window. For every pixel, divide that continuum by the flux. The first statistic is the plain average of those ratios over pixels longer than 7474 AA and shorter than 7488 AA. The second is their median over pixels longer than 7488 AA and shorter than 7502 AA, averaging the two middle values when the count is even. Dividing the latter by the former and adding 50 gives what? 50.9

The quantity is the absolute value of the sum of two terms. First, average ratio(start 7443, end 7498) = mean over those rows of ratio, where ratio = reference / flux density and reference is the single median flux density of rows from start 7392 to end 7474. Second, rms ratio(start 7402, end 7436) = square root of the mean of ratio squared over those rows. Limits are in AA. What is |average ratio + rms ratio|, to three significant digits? 2.03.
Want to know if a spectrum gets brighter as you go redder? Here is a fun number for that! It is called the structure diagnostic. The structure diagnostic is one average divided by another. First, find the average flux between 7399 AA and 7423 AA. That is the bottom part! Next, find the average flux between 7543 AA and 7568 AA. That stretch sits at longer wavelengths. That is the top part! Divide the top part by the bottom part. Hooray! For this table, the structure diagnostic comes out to 0.939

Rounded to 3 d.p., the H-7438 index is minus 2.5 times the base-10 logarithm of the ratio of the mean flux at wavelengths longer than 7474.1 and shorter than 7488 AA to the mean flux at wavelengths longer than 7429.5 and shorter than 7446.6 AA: 0.024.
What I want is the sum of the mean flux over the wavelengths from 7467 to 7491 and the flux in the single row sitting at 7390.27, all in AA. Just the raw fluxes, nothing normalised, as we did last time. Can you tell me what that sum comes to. 23.8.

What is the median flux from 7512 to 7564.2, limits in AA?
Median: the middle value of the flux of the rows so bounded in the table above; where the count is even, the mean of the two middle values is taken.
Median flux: 11.6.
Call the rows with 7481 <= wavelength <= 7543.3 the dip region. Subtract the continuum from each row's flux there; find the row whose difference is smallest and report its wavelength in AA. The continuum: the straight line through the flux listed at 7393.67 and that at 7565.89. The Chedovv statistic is 7503.44 AA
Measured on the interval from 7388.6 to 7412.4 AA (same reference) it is 7400.48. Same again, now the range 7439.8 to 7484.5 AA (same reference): 7479.29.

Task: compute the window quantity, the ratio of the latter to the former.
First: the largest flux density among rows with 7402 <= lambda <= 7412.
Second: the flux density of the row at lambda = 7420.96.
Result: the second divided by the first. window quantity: 0.88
